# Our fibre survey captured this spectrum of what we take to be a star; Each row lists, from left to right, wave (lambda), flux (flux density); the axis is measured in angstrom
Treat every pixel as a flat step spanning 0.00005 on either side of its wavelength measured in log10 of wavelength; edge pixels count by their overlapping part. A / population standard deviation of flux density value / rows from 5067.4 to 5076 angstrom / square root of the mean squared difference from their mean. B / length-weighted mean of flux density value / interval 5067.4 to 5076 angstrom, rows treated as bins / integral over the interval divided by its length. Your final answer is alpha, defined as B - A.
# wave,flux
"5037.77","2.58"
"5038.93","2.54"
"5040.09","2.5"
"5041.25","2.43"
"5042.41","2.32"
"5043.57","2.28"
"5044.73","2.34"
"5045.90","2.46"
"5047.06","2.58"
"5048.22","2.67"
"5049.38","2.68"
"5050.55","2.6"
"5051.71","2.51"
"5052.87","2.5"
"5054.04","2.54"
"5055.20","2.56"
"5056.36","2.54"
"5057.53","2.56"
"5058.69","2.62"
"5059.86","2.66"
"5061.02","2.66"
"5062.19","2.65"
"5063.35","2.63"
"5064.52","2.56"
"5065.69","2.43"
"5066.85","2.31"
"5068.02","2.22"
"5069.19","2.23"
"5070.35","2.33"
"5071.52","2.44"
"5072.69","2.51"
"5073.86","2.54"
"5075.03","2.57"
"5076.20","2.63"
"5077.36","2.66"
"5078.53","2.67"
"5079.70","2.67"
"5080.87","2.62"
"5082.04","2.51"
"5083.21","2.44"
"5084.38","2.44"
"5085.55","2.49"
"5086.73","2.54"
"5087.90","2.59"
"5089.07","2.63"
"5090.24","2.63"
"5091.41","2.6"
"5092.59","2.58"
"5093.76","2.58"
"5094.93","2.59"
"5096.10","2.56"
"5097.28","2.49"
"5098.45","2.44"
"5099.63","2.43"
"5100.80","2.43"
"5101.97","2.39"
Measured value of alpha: 2.28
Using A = 0.14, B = 2.41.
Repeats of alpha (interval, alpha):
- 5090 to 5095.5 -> 2.58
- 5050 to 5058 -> 2.51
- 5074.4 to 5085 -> 2.49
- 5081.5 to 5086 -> 2.44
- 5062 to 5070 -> 2.25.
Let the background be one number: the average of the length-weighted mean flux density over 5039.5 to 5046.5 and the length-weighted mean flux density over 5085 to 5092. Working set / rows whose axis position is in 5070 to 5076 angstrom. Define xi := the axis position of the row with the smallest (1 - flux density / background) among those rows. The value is 5075.03 angstrom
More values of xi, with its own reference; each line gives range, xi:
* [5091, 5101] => 5091.41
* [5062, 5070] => 5062.19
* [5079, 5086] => 5079.70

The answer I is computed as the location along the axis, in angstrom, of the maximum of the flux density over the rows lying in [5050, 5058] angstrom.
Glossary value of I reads 5050.55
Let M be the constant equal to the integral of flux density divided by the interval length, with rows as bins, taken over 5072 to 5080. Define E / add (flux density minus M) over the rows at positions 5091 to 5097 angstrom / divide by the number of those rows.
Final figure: -0.02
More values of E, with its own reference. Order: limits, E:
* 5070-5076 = -0.13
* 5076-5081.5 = 0.05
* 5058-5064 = 0.04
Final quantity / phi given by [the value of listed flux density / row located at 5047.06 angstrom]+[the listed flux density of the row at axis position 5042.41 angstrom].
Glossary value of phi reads 4.90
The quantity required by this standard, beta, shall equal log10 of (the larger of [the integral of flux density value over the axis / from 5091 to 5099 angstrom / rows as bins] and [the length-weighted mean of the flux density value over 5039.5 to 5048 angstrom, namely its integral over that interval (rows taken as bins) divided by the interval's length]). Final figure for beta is 1.309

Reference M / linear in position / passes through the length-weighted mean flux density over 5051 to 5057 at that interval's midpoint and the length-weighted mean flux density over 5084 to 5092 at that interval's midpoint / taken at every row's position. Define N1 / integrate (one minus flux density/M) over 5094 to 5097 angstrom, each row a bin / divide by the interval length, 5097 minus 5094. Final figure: 0.00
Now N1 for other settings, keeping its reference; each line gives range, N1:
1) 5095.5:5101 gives 0.04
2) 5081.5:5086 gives 0.03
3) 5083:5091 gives 0.01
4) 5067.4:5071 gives 0.11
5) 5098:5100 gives 0.05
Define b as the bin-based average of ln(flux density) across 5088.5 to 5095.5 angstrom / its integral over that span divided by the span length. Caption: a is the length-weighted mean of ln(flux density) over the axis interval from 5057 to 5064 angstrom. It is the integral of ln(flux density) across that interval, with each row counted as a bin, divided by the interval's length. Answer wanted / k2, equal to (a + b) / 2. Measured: 0.96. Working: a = 0.967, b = 0.956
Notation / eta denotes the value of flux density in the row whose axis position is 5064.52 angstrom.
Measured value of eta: 2.56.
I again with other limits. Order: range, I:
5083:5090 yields 5089.07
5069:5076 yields 5075.03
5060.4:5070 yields 5061.02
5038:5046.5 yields 5038.93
